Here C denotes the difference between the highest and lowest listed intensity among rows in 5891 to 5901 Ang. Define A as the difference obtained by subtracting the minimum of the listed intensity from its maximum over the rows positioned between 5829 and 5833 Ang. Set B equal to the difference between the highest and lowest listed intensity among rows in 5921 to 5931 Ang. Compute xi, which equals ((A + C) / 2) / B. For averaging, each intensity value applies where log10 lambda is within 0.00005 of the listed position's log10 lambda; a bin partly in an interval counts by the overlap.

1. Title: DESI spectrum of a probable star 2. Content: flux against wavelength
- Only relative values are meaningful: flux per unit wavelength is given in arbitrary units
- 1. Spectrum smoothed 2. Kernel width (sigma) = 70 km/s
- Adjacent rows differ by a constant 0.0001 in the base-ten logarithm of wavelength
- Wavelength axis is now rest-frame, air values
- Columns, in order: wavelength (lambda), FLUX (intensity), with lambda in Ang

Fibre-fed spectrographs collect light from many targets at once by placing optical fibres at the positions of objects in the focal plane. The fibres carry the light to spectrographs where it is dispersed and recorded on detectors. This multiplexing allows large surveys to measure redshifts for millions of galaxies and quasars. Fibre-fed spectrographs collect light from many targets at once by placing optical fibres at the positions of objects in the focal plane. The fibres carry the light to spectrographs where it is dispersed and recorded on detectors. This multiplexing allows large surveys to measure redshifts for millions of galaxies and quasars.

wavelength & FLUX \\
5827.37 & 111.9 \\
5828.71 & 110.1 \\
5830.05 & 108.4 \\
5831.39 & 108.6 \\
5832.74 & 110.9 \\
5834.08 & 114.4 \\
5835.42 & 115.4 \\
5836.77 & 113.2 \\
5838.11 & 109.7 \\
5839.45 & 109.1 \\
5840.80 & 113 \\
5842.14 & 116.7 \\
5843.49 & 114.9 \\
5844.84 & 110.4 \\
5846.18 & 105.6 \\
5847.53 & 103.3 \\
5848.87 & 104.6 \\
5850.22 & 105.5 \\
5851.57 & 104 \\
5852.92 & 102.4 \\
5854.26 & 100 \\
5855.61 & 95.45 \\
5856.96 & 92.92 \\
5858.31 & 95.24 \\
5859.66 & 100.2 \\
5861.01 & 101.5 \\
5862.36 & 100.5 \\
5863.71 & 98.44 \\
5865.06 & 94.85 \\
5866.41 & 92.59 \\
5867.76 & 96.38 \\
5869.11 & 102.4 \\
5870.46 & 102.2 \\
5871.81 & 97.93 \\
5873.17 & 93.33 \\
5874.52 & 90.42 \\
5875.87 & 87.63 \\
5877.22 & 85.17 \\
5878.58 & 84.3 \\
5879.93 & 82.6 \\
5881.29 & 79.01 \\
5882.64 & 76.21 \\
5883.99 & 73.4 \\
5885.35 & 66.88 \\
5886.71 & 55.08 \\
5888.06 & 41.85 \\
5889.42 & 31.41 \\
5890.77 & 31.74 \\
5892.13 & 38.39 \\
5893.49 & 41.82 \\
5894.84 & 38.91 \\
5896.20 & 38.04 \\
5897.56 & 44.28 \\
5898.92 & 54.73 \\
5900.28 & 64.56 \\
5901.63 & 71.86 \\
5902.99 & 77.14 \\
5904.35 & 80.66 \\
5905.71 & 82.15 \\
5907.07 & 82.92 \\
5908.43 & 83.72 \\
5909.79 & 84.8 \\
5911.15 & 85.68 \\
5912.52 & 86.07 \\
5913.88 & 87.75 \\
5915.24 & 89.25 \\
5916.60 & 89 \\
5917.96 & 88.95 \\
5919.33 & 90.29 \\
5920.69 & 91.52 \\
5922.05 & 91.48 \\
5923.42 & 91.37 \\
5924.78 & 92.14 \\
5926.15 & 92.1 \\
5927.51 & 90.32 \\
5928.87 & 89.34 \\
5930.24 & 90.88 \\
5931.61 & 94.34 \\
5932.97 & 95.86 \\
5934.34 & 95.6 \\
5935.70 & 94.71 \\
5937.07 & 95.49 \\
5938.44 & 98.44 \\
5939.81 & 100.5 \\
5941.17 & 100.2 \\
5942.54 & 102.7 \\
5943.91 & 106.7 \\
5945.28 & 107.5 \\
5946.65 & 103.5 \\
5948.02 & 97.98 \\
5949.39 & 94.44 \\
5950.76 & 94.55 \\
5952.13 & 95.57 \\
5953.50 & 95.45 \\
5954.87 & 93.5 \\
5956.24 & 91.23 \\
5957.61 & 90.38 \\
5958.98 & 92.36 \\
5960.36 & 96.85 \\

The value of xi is 5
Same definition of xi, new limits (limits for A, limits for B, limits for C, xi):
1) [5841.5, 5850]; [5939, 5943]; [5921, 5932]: 4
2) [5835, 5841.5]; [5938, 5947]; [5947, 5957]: 1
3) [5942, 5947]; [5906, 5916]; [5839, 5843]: 1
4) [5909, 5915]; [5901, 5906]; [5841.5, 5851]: 1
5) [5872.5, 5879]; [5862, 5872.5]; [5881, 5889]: 2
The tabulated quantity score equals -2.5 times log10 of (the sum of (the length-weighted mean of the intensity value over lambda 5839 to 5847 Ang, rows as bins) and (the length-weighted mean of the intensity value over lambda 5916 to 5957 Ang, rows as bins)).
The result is -5.79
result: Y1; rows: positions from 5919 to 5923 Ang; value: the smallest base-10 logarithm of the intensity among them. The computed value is 1.96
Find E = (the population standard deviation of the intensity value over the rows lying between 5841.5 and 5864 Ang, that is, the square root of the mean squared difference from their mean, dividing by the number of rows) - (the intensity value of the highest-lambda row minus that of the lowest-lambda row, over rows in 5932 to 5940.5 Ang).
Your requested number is 2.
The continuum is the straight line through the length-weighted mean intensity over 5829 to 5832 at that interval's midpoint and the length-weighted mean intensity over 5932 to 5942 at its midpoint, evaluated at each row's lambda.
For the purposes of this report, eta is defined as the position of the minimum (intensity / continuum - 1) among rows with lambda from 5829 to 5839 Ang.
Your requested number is 5830.05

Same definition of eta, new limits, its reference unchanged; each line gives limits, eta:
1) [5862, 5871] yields 5866.41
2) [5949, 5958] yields 5957.61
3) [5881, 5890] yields 5889.42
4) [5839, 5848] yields 5847.53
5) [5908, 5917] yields 5908.43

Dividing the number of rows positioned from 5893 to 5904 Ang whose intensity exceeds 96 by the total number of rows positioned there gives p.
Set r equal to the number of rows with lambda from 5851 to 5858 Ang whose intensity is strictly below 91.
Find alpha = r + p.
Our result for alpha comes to 0.0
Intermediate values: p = 0.0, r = 0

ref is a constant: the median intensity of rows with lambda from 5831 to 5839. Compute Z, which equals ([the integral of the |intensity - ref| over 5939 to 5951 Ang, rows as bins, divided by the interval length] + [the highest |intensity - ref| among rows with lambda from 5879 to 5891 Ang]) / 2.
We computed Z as 46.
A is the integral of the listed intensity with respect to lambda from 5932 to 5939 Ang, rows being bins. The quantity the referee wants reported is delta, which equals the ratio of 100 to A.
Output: 0.149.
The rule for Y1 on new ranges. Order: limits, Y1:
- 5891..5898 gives 1.58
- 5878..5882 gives 1.90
